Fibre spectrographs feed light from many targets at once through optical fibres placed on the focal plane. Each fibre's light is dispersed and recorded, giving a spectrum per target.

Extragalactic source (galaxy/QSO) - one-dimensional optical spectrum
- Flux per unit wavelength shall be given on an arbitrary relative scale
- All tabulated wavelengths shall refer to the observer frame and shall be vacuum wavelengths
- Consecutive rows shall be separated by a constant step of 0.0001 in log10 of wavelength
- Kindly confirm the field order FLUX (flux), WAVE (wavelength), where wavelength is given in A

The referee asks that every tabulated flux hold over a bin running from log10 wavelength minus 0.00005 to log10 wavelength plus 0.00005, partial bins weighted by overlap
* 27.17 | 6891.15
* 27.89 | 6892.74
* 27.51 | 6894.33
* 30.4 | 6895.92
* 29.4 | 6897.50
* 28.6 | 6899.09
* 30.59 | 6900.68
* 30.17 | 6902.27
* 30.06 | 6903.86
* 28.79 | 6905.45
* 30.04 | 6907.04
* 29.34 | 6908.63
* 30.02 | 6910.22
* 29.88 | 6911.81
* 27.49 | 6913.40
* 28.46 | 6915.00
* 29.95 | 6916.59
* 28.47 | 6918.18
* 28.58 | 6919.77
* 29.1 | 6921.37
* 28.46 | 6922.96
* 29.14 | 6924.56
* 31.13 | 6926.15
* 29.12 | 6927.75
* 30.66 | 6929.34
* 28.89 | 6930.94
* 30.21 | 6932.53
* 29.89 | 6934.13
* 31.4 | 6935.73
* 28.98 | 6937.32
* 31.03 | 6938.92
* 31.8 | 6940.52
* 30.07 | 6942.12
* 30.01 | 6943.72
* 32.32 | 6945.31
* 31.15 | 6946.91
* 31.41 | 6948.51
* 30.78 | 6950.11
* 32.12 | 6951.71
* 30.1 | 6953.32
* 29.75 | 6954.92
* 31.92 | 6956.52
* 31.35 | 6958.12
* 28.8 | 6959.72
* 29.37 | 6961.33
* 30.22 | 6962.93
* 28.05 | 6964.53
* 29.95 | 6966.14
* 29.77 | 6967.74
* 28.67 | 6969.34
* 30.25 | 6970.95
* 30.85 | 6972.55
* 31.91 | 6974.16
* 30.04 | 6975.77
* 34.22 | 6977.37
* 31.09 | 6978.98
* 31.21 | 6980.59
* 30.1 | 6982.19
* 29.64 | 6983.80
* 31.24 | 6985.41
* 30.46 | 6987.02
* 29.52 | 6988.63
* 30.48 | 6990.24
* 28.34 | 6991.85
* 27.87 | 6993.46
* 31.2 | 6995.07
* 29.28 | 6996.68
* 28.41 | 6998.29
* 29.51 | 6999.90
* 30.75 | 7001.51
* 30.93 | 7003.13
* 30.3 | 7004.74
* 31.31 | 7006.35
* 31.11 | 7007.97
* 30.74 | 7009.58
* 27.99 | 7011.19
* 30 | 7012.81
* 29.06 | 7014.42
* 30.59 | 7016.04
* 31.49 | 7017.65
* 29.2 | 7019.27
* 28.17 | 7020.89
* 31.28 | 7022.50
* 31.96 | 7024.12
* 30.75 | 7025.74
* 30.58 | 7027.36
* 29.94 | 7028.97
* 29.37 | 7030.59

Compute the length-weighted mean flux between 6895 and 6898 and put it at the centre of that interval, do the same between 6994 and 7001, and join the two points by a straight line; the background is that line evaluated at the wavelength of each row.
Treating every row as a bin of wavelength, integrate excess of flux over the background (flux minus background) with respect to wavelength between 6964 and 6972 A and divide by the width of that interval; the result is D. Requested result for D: -0.3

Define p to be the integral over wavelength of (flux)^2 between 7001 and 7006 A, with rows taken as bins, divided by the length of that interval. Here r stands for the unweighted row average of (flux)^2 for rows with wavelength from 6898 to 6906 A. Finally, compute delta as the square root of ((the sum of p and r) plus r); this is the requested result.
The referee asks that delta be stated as 52.0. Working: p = 943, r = 879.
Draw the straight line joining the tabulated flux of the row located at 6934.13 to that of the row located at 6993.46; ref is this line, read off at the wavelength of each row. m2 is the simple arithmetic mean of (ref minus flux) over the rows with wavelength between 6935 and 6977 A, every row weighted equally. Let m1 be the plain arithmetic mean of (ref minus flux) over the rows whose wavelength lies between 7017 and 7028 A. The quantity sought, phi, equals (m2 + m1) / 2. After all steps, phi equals -2.5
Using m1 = -3.6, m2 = -1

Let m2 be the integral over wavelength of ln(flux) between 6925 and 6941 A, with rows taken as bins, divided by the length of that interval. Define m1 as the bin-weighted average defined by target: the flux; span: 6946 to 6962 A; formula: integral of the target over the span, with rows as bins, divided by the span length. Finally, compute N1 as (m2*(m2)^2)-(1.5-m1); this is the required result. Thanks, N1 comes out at 68.8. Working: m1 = 30.7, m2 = 3.41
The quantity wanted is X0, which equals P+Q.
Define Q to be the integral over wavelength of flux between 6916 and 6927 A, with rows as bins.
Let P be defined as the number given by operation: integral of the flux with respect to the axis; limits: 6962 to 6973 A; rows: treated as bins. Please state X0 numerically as 648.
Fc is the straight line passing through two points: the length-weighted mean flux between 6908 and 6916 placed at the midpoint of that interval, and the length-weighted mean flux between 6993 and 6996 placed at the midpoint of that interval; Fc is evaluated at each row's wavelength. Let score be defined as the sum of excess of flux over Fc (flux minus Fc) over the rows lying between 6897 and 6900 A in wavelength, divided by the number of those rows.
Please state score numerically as 0.06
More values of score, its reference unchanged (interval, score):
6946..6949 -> 1.94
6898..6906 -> 0.67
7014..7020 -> 0.17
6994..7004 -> 0.25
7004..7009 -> 1.08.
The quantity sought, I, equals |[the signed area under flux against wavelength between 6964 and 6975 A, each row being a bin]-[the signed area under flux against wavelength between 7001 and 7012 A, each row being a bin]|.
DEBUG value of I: 5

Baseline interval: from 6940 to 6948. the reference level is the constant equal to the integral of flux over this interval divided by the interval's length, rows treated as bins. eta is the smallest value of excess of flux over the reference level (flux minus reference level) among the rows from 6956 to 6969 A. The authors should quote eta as -3.0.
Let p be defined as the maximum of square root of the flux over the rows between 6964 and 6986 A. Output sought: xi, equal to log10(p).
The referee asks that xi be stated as 0.767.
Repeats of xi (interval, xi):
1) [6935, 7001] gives 0.767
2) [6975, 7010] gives 0.767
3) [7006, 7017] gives 0.748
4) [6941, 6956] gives 0.755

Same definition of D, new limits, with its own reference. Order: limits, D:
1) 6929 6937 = 0.3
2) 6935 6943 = 0.9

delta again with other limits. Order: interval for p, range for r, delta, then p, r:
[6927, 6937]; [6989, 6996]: 51.4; 900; 871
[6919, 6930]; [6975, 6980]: 53.8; 868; 1013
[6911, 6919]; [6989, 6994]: 50.1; 834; 836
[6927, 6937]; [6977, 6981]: 54.5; 900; 1037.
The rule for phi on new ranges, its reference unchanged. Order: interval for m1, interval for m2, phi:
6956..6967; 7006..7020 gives -2.0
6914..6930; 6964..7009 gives -0.6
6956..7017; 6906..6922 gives -0.3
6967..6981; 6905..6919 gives -0.4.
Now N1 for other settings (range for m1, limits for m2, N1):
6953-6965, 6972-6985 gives 69.1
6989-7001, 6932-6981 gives 67.8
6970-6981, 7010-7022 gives 68.7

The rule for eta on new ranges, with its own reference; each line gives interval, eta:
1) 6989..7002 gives -3.2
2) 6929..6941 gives -2.2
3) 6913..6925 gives -3.6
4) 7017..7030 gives -2.9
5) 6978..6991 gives -1.6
